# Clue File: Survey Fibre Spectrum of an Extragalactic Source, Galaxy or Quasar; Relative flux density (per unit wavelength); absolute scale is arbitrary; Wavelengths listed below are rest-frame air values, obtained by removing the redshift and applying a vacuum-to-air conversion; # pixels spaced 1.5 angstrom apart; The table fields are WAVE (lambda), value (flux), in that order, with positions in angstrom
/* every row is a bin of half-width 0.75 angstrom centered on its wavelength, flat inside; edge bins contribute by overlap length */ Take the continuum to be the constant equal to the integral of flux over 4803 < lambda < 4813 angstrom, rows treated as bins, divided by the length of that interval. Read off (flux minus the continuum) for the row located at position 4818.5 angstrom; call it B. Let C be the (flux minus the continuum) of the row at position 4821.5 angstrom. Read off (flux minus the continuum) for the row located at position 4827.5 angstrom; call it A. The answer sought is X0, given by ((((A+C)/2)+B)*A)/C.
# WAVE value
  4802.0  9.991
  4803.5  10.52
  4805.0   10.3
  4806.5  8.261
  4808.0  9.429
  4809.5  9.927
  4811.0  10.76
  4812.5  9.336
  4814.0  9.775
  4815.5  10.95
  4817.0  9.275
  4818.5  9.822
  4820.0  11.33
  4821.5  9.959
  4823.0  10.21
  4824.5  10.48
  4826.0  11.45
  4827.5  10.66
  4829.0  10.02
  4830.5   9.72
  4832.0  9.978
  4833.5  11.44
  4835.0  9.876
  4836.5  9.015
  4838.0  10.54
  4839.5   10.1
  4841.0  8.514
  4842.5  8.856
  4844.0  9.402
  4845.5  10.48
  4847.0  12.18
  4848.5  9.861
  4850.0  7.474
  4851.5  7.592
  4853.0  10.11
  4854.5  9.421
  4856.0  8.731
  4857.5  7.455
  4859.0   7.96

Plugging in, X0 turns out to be 2.8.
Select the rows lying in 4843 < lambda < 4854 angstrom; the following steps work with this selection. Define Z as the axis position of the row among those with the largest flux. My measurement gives 4847.0 angstrom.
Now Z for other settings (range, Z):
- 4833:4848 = 4847.0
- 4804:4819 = 4815.5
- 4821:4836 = 4826.0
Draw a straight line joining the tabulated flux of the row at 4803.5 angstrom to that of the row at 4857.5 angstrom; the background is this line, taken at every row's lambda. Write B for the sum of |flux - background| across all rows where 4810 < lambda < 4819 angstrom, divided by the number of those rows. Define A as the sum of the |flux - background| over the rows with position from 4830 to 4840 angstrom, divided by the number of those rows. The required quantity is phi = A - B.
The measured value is 0.8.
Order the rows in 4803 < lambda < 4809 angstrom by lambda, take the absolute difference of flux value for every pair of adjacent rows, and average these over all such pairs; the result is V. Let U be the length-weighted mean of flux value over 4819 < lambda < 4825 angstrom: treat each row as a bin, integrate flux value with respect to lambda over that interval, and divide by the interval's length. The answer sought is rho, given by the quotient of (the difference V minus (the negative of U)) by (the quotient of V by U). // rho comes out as 106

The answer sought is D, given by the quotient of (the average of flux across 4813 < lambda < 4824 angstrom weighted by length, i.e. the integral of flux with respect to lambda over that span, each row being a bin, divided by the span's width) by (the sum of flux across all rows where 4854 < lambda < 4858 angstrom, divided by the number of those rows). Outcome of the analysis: 1.19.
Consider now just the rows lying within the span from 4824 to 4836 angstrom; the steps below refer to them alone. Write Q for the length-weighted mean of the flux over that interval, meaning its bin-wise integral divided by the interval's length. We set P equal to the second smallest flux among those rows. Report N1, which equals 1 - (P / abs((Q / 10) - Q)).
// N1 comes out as -0.053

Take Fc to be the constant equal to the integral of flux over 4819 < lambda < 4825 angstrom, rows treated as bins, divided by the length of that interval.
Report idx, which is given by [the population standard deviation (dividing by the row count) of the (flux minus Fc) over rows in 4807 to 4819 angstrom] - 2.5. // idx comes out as -1.91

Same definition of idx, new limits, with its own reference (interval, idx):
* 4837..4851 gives -1.22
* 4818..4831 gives -1.90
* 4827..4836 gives -1.90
